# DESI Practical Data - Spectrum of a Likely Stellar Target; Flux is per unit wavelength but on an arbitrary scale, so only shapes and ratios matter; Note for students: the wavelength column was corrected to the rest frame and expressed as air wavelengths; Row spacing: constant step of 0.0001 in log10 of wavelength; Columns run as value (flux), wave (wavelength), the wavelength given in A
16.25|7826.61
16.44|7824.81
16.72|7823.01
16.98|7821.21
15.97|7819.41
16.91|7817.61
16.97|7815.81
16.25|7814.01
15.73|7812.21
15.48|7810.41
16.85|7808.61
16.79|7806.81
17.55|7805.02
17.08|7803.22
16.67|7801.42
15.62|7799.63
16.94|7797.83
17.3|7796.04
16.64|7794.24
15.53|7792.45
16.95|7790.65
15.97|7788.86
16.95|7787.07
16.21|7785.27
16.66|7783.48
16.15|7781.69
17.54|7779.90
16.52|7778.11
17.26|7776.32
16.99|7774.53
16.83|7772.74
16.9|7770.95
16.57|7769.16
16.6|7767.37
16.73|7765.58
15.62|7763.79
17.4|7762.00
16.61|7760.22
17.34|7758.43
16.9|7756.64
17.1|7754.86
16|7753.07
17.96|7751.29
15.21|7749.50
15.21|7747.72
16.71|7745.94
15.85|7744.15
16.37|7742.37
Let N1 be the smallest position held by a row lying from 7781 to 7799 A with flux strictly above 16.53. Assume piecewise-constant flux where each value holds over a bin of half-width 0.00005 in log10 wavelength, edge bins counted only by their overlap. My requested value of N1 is 7783.48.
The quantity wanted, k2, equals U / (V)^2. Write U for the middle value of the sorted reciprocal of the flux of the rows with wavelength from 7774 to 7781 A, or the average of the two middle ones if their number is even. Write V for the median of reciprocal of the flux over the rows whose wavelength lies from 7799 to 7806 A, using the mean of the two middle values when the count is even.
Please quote 16.6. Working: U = 0.0584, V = 0.0593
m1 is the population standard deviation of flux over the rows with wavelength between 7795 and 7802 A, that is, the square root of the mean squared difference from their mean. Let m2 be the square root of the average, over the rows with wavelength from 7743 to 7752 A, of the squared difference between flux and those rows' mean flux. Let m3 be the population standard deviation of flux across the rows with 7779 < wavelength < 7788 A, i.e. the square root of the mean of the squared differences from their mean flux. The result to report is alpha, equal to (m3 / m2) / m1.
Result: 0.8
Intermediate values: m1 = 0.63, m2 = 1.04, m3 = 0.51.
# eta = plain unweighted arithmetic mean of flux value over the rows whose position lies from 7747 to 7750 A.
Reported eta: 15.2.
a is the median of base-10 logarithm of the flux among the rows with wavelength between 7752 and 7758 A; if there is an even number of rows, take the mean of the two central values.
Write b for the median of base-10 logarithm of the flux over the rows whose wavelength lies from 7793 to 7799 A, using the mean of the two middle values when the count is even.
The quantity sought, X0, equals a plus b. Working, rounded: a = 1.23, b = 1.23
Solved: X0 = 2.46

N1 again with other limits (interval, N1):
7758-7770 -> 7758.43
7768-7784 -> 7769.16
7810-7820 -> 7815.81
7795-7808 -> 7796.04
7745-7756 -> 7745.94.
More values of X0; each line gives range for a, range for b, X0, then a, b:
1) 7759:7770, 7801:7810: 2.45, 1.22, 1.23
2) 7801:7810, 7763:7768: 2.45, 1.23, 1.22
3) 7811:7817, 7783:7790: 2.43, 1.21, 1.22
